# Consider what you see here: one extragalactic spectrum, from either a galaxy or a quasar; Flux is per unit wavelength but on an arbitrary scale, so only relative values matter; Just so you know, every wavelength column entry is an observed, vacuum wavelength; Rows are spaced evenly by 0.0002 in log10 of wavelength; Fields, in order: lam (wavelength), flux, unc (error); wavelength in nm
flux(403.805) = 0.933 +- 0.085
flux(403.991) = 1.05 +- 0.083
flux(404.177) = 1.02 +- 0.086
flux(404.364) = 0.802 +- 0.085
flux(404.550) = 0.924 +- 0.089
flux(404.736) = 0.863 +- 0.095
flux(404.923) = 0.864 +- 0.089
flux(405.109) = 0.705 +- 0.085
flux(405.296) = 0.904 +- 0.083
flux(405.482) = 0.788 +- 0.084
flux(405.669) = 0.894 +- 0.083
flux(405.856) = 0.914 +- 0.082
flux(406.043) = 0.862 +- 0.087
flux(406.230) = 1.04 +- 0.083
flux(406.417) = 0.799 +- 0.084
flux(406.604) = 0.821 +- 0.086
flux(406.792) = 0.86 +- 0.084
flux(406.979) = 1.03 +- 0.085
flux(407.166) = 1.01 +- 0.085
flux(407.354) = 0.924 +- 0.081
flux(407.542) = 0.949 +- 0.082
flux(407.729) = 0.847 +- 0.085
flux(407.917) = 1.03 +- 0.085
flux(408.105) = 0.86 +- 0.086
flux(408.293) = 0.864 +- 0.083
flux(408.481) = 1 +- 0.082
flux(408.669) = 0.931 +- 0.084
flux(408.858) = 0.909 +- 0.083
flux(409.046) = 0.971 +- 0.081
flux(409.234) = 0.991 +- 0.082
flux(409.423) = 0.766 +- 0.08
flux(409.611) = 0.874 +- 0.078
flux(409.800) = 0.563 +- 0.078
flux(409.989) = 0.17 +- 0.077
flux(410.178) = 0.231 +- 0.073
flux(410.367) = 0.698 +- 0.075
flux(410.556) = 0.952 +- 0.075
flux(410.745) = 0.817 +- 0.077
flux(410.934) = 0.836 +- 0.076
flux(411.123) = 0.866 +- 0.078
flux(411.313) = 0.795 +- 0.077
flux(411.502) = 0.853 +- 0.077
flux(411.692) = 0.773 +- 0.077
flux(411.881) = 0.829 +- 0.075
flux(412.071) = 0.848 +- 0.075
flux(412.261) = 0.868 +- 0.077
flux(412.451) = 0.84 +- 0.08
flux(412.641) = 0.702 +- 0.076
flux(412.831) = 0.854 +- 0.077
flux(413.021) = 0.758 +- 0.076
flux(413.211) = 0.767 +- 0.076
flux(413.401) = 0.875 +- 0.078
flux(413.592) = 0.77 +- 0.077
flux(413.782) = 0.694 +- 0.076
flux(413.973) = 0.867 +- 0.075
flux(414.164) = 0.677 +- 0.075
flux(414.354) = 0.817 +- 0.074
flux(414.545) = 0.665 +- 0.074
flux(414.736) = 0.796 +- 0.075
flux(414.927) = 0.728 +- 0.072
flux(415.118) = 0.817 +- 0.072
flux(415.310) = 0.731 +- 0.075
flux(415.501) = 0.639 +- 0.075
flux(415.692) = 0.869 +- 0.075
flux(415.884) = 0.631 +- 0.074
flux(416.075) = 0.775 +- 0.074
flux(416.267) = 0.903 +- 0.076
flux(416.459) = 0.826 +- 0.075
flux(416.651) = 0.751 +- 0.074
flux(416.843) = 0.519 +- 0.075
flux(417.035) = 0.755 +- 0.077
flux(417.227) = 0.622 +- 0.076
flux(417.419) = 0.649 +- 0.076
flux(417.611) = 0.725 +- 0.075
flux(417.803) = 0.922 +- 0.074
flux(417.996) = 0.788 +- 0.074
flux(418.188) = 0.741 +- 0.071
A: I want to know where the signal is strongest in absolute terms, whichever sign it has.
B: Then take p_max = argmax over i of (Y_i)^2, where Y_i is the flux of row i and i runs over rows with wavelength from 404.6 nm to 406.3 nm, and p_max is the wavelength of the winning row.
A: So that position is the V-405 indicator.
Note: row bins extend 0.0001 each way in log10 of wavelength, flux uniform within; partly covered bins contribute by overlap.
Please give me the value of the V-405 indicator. 406.230 nm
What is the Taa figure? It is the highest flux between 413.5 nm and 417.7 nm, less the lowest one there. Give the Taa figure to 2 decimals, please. 0.38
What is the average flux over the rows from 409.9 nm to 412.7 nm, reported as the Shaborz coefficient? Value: 0.74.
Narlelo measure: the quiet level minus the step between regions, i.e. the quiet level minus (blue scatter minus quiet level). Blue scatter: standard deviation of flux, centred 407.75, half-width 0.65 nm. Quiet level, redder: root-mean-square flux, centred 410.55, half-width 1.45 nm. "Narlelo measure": 1.47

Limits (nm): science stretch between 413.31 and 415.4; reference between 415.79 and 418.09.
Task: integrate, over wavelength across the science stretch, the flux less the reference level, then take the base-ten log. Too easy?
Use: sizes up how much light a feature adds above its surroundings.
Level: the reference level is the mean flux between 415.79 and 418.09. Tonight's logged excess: -1.2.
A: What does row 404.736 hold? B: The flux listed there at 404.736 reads 0.863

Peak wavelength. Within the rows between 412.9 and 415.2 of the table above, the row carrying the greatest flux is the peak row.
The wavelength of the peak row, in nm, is 413.401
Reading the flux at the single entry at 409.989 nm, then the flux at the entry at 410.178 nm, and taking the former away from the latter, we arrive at 0.06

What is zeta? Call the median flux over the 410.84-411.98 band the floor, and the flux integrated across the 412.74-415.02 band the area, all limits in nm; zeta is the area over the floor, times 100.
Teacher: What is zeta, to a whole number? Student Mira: 212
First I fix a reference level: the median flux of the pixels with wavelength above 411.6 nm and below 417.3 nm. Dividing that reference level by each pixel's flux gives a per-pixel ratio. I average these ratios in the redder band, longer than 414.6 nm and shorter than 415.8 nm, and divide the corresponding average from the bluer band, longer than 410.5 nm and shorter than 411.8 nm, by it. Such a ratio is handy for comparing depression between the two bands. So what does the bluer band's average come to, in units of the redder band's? 0.9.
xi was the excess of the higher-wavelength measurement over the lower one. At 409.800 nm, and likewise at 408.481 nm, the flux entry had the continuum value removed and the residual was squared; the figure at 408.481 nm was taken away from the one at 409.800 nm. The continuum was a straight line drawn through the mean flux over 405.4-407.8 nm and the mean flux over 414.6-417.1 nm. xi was 0.066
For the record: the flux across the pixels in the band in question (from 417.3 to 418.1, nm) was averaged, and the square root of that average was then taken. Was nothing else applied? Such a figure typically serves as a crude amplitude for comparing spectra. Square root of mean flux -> 0.88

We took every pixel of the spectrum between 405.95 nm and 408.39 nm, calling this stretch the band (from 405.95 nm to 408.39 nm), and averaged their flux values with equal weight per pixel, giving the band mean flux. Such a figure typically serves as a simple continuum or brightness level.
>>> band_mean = 0.92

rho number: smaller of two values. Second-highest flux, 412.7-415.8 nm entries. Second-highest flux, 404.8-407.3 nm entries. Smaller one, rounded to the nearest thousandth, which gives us 0.869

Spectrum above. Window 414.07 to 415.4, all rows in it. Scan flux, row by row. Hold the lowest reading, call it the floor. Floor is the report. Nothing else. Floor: 0.665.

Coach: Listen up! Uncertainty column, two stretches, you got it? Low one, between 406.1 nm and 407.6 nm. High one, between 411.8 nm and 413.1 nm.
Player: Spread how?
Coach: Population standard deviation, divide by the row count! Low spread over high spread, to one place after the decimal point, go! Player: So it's 1.0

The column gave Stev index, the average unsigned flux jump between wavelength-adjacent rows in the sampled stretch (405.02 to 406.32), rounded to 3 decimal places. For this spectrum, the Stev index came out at 0.112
